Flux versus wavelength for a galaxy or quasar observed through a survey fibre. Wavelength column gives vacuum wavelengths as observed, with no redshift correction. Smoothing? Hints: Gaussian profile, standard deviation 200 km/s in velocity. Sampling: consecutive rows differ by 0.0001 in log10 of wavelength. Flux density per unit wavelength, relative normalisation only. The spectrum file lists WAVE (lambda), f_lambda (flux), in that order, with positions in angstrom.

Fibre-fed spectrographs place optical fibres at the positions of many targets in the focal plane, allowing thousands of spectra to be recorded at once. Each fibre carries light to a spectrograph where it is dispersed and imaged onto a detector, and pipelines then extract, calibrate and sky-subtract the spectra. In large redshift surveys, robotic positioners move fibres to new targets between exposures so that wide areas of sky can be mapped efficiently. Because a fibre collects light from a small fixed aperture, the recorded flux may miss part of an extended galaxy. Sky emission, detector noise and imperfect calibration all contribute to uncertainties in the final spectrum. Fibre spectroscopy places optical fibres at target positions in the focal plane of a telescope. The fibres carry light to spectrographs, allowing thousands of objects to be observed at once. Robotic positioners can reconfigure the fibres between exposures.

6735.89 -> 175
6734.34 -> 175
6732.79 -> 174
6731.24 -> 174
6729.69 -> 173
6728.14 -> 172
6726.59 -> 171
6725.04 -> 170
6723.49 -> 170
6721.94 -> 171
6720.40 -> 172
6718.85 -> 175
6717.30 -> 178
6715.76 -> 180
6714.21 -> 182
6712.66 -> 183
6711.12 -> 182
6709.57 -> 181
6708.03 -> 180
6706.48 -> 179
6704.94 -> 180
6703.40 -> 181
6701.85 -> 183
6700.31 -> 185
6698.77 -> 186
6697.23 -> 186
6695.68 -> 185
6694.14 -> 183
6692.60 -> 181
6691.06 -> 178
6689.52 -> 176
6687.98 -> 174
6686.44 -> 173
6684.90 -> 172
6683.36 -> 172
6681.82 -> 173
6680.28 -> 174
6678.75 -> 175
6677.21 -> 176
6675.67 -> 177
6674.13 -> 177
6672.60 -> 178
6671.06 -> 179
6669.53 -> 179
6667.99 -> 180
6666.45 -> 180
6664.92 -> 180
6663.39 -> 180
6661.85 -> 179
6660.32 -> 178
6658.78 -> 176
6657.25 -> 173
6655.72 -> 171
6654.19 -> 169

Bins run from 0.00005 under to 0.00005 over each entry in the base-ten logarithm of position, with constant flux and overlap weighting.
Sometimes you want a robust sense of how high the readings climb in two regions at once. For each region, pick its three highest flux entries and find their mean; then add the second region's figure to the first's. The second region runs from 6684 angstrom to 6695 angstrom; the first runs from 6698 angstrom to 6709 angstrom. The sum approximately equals 365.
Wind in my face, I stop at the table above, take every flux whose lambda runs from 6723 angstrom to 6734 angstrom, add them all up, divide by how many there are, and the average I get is 172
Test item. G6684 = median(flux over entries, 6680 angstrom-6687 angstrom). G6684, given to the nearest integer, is 173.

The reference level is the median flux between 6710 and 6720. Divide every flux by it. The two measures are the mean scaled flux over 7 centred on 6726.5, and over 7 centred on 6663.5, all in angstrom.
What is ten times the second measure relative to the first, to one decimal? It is 10.5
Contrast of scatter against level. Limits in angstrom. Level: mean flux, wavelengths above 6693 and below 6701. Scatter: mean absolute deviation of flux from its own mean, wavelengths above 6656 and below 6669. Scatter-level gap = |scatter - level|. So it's 183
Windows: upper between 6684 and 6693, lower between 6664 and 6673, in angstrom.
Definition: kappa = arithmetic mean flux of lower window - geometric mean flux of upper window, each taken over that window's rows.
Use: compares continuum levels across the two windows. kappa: 4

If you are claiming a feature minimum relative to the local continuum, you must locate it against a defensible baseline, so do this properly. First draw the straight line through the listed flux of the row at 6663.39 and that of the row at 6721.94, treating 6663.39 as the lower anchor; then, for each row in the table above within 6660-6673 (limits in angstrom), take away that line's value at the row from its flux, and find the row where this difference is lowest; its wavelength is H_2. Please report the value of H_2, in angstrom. 6660.32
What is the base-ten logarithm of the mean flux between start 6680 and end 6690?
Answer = 2.24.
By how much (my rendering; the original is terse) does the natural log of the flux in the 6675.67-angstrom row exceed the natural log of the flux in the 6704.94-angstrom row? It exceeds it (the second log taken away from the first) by -0.017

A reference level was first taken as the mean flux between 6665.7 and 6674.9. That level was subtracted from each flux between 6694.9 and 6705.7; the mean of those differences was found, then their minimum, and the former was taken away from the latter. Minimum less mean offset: -3.7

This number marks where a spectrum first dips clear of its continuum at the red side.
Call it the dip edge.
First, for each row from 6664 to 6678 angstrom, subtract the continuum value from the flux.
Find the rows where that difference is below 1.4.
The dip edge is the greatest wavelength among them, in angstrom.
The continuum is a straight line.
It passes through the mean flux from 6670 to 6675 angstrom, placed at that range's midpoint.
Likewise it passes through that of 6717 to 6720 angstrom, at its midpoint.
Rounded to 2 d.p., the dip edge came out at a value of 6677.21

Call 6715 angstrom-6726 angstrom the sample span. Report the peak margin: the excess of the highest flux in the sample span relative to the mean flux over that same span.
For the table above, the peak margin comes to 6.3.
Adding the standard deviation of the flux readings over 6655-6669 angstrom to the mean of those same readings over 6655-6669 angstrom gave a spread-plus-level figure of 181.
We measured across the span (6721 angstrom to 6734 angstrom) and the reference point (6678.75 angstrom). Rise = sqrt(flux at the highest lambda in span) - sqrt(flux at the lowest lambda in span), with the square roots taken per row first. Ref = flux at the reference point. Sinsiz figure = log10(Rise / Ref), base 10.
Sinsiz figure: -3.19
